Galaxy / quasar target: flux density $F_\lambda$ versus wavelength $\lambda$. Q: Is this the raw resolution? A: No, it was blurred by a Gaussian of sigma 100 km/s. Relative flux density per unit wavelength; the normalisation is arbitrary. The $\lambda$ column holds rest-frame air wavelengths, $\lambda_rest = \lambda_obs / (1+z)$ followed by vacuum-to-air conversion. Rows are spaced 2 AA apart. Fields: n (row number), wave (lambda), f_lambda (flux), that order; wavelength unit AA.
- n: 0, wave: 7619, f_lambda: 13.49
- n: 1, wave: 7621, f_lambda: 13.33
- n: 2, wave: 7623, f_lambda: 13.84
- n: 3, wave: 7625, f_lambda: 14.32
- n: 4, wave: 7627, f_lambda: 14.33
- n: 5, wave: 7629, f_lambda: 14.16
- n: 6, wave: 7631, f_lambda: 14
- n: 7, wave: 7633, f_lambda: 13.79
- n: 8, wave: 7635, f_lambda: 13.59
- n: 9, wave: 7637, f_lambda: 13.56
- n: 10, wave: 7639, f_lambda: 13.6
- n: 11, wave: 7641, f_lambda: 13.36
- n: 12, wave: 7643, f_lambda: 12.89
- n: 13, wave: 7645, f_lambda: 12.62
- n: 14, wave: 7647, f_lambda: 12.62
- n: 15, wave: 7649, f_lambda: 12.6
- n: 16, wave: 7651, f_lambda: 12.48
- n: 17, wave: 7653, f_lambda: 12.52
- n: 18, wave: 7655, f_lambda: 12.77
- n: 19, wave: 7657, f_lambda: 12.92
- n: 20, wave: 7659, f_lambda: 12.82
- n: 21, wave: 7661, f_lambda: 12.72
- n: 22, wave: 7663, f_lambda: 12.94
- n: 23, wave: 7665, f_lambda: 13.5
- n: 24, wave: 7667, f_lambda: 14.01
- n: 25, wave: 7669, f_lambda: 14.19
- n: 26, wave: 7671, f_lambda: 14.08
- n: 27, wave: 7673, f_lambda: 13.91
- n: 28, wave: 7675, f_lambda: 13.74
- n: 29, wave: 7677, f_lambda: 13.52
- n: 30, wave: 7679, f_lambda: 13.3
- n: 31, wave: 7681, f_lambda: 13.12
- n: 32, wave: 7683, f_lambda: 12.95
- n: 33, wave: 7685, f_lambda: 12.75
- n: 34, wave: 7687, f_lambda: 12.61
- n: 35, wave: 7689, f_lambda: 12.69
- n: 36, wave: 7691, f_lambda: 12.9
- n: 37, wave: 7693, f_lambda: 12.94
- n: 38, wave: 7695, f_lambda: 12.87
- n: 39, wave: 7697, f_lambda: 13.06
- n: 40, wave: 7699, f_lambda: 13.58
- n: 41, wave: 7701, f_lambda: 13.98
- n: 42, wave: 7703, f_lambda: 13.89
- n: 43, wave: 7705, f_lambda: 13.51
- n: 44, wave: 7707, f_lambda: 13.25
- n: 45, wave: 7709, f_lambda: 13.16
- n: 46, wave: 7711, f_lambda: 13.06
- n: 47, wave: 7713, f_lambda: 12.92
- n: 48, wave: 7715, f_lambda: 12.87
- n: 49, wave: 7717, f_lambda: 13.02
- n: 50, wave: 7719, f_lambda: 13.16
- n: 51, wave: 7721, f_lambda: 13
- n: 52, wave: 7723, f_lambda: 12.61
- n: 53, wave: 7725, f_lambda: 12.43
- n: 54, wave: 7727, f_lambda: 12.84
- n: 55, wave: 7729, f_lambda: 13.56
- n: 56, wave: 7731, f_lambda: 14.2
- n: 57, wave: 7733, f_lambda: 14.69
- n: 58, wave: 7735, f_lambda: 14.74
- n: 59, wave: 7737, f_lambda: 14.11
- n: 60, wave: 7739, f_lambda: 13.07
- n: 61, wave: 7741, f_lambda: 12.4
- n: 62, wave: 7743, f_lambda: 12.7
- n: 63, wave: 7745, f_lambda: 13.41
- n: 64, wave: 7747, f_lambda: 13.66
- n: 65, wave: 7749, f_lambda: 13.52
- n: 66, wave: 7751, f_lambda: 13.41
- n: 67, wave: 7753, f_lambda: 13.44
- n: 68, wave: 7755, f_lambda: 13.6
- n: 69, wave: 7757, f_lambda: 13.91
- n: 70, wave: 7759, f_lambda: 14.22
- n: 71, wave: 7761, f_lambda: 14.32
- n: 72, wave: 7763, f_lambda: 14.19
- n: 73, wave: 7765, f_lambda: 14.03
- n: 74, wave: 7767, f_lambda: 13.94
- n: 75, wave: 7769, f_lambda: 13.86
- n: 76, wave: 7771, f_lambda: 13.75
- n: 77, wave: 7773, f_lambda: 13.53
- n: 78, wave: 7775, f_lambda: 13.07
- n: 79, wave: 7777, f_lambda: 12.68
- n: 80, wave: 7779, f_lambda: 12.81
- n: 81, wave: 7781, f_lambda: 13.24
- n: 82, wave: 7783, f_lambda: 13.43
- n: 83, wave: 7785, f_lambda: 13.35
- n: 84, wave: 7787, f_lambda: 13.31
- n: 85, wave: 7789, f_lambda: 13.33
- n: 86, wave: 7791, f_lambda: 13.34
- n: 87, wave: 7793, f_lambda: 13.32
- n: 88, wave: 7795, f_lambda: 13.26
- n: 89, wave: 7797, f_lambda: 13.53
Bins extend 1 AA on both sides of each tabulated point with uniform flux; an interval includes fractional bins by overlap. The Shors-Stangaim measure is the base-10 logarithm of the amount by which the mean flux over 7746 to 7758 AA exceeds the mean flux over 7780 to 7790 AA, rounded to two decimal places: -0.59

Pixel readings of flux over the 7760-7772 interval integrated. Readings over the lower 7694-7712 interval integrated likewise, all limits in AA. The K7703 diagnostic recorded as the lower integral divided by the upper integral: 1.4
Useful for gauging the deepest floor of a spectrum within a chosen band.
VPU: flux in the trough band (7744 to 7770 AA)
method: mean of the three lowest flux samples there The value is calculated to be 13.4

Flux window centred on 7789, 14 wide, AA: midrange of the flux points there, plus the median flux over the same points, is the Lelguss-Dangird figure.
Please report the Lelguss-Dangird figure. 26.7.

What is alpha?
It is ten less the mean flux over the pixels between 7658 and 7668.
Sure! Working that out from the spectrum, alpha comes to -3.2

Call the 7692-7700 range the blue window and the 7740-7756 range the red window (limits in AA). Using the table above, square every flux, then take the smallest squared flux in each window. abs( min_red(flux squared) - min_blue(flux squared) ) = 12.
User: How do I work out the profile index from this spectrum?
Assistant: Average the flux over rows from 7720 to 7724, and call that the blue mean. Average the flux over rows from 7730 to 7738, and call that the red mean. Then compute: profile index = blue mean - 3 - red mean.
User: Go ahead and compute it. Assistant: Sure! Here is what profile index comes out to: -4.6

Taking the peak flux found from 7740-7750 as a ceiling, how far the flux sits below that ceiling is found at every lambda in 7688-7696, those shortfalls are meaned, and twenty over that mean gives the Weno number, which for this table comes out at 25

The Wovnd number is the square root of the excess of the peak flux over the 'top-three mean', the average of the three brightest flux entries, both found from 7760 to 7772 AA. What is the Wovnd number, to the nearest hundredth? 0.37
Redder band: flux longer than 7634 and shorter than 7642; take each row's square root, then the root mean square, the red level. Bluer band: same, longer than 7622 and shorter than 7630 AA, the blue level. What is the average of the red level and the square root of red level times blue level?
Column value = 3.70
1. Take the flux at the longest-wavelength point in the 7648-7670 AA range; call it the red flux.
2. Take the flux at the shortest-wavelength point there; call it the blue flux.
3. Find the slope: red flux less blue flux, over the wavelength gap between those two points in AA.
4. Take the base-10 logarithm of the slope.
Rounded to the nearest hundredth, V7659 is -1.10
